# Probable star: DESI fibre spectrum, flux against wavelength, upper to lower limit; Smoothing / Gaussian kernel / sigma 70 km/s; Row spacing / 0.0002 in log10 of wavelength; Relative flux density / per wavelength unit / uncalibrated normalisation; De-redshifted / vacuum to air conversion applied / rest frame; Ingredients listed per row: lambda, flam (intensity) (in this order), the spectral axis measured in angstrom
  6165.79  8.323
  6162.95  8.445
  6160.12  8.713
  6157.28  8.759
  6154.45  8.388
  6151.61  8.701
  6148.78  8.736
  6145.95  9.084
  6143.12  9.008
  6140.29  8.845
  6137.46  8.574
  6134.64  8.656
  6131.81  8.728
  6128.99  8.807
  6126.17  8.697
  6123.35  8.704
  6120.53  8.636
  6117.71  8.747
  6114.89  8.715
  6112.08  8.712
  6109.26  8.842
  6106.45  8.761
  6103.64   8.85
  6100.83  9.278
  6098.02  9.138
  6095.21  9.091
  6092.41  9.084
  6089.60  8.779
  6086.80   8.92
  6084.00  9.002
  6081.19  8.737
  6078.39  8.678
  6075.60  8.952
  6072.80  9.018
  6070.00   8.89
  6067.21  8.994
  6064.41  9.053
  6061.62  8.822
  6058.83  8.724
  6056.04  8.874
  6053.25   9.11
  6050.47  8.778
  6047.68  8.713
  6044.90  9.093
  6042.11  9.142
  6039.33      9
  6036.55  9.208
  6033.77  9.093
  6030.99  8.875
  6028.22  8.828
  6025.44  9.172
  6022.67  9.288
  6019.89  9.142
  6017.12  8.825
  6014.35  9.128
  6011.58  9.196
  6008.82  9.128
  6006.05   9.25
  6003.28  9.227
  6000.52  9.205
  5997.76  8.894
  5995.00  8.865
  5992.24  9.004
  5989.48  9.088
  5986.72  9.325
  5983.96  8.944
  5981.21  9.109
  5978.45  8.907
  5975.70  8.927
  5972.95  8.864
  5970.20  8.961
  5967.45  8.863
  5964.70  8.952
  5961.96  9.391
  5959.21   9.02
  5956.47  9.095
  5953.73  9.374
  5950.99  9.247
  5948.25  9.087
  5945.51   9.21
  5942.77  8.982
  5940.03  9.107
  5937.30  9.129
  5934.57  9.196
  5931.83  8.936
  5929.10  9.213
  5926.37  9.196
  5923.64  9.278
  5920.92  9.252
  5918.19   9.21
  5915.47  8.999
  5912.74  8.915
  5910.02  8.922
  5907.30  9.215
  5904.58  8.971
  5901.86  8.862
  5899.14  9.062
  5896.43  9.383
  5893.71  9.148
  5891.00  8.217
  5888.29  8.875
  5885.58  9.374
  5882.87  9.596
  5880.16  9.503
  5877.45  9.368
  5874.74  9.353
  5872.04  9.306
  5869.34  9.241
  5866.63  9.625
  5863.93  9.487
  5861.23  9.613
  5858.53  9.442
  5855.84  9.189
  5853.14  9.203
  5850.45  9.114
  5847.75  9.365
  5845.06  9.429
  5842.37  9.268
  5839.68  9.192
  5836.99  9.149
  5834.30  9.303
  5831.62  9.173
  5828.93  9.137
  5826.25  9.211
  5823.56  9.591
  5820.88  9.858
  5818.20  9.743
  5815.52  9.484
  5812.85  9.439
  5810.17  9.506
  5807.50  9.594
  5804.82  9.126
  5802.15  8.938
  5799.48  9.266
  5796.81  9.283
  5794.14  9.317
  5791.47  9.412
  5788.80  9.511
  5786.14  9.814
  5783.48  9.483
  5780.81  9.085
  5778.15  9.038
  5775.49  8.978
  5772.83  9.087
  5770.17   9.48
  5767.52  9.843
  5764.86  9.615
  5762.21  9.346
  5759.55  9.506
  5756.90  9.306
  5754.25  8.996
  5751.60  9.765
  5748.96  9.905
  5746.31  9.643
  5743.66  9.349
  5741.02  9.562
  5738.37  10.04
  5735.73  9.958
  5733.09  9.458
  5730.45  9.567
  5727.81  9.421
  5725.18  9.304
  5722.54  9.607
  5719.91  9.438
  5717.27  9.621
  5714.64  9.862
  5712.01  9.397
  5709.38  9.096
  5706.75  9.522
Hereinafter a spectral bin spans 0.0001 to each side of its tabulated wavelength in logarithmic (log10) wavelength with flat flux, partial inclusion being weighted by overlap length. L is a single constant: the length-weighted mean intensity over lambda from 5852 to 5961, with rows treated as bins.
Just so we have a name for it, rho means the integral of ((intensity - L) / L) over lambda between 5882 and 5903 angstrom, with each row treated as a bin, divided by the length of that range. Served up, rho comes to -0.0142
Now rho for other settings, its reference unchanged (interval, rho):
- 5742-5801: 0.0244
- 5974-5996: -0.0178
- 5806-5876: 0.0217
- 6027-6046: -0.0163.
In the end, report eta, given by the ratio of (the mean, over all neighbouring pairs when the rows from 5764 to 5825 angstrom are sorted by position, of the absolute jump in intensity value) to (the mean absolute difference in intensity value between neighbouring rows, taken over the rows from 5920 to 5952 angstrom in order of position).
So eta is 1.6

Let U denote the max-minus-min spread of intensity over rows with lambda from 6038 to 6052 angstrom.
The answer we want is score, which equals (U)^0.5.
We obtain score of 0.65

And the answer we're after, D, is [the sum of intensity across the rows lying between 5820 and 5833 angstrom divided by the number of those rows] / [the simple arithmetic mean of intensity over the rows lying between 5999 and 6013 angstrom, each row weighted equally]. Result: 1.02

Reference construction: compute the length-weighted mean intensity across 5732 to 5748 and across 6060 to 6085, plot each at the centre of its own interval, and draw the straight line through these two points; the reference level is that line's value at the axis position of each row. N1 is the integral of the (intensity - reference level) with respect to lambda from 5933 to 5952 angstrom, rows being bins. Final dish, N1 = -1.3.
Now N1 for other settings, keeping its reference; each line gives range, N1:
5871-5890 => -0.5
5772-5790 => -5.2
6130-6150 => 1.2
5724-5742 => -1.2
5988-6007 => 0.0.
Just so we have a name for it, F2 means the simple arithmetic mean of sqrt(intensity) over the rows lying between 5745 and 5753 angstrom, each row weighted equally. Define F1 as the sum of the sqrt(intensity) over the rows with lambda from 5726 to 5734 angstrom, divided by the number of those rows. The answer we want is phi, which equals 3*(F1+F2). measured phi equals 18.6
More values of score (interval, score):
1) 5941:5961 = 0.63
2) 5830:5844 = 0.39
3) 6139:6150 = 0.59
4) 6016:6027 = 0.68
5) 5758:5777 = 0.93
